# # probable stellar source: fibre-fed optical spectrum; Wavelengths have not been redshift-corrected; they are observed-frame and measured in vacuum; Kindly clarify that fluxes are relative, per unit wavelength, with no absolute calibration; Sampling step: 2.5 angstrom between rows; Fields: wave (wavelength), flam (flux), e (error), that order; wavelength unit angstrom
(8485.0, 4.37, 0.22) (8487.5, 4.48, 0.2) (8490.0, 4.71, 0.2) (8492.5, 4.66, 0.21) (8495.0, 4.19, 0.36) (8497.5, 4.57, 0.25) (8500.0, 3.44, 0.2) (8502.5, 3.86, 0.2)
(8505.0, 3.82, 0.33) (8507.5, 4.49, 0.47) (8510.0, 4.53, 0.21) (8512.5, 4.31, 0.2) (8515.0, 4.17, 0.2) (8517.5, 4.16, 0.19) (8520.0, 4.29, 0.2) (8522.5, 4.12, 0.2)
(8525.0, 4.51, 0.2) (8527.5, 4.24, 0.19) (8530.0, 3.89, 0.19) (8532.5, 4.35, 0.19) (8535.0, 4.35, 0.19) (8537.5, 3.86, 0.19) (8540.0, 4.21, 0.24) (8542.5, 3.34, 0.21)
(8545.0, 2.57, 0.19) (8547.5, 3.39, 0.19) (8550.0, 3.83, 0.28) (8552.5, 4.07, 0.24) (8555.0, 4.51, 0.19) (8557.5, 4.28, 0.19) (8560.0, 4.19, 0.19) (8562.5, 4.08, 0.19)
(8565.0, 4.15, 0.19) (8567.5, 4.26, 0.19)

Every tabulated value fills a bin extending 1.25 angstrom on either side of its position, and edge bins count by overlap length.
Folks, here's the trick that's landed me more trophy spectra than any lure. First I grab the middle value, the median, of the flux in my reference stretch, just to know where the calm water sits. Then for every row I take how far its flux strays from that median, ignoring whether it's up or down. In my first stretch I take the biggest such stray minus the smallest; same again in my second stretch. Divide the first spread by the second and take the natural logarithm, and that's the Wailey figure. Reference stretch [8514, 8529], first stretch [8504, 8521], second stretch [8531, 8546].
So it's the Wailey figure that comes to -1.5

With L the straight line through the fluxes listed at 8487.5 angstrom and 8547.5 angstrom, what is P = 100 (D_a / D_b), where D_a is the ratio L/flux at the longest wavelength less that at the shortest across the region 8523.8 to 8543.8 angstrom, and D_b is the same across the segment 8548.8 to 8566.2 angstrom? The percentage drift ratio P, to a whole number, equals -150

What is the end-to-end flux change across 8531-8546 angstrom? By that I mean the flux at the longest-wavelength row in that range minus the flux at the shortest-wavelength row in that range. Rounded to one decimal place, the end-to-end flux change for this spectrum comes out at -1.8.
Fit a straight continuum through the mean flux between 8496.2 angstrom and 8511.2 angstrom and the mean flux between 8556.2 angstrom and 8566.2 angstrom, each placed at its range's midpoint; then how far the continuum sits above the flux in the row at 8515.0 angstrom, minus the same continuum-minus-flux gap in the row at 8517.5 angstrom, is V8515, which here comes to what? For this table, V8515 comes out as 0.0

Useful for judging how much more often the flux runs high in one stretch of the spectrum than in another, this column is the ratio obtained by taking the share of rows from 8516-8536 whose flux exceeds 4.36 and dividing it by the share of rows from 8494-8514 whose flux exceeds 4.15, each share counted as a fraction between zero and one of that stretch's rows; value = 0.20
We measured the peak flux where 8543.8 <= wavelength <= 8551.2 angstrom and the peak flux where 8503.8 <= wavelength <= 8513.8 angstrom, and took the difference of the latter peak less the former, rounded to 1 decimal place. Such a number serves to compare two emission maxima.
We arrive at 0.7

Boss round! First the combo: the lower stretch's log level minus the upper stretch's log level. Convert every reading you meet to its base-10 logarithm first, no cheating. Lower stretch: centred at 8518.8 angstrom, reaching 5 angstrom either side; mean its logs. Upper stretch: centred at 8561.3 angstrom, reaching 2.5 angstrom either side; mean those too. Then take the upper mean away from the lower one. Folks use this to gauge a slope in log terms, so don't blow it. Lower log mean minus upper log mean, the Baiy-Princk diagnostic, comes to 0.01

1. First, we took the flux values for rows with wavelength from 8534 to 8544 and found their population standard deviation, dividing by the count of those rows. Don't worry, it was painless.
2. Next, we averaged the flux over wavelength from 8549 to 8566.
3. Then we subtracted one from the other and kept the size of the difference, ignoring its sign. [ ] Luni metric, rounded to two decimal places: 3.77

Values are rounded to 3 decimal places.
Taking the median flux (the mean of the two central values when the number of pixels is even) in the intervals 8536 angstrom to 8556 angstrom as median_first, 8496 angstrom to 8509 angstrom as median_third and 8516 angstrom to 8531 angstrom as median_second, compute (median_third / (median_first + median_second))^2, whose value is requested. 0.230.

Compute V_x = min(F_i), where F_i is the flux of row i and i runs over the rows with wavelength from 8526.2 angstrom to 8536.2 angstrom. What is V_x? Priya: 3.89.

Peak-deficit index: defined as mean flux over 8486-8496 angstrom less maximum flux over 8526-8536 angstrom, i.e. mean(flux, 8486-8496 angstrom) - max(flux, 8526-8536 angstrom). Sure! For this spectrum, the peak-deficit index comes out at 0.16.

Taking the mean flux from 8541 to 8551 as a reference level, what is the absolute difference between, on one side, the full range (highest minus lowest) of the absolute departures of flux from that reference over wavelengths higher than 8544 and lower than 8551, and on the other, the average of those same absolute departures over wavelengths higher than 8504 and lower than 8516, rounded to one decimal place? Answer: 0.4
